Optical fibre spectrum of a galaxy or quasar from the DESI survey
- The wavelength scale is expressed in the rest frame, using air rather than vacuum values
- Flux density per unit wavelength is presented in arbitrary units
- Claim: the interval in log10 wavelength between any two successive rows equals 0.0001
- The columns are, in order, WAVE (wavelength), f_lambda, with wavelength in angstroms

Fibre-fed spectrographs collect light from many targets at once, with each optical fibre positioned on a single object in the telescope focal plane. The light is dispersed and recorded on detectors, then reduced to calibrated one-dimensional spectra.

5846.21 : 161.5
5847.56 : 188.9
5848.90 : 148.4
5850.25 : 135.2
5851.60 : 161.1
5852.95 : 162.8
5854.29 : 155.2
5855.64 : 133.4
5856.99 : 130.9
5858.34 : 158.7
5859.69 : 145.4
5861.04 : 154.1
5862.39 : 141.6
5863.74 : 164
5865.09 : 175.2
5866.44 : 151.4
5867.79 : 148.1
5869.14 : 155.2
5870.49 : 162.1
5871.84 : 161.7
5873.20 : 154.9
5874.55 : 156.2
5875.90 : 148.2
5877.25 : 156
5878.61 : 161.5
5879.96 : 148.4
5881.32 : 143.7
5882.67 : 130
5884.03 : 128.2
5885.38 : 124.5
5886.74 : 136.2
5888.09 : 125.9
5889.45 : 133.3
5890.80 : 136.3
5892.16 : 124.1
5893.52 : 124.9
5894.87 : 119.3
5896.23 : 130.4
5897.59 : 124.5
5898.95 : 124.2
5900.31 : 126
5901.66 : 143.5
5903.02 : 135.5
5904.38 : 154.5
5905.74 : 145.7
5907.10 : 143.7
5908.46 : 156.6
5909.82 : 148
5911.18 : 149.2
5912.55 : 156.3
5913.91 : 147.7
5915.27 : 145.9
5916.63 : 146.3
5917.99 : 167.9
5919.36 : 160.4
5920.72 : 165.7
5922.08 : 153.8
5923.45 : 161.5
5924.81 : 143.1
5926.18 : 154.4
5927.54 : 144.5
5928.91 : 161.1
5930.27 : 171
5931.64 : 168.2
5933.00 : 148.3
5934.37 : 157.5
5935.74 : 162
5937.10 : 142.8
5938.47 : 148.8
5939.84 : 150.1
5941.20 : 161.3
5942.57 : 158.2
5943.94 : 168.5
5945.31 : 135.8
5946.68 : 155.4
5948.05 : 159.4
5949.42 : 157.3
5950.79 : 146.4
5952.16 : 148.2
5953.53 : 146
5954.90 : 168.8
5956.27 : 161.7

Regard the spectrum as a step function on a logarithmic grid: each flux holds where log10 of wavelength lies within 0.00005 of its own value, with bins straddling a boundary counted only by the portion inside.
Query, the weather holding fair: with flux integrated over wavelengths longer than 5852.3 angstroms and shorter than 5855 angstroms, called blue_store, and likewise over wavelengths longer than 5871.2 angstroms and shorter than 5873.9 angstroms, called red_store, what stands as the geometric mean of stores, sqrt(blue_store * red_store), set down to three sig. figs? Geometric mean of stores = 428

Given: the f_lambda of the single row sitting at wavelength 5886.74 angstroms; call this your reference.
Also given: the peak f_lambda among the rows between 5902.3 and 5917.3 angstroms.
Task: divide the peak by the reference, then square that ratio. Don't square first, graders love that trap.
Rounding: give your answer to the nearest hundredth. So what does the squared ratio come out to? 1.32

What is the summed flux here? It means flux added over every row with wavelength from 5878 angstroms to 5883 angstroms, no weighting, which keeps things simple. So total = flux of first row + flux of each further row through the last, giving 584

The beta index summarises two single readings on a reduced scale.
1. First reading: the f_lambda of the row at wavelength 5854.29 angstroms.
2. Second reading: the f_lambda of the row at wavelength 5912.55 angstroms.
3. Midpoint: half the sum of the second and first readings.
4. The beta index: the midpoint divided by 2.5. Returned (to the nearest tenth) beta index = 62.3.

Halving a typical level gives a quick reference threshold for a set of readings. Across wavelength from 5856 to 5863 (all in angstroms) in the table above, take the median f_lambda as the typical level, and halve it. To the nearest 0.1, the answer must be 72.7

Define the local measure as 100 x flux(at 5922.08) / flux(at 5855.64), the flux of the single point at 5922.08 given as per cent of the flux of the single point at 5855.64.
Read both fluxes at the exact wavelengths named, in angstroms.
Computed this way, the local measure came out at 115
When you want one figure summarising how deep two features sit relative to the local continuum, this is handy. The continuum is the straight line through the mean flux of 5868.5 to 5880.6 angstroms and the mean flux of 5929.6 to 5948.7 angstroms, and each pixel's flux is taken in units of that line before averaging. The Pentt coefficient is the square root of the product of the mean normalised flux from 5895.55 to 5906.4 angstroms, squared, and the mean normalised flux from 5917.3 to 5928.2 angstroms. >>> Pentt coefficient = 0.869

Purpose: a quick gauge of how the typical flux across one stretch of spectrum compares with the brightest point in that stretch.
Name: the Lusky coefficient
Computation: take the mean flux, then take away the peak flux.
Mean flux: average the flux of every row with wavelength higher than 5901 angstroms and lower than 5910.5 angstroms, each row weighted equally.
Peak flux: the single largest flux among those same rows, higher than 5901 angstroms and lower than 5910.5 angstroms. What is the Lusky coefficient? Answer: -9.8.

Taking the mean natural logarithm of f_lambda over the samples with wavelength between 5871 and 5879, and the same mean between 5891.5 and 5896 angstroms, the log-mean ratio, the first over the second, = 1.05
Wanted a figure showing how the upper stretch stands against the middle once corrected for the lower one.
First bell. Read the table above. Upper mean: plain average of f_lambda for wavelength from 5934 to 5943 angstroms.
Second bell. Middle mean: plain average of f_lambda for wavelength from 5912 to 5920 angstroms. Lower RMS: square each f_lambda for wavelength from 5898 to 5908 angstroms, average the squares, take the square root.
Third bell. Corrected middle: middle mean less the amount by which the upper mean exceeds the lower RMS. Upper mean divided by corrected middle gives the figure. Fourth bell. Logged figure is 1.11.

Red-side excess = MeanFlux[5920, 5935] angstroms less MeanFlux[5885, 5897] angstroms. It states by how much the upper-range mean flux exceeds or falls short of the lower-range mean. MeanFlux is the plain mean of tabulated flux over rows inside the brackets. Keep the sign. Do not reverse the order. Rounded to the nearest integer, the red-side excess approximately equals 29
